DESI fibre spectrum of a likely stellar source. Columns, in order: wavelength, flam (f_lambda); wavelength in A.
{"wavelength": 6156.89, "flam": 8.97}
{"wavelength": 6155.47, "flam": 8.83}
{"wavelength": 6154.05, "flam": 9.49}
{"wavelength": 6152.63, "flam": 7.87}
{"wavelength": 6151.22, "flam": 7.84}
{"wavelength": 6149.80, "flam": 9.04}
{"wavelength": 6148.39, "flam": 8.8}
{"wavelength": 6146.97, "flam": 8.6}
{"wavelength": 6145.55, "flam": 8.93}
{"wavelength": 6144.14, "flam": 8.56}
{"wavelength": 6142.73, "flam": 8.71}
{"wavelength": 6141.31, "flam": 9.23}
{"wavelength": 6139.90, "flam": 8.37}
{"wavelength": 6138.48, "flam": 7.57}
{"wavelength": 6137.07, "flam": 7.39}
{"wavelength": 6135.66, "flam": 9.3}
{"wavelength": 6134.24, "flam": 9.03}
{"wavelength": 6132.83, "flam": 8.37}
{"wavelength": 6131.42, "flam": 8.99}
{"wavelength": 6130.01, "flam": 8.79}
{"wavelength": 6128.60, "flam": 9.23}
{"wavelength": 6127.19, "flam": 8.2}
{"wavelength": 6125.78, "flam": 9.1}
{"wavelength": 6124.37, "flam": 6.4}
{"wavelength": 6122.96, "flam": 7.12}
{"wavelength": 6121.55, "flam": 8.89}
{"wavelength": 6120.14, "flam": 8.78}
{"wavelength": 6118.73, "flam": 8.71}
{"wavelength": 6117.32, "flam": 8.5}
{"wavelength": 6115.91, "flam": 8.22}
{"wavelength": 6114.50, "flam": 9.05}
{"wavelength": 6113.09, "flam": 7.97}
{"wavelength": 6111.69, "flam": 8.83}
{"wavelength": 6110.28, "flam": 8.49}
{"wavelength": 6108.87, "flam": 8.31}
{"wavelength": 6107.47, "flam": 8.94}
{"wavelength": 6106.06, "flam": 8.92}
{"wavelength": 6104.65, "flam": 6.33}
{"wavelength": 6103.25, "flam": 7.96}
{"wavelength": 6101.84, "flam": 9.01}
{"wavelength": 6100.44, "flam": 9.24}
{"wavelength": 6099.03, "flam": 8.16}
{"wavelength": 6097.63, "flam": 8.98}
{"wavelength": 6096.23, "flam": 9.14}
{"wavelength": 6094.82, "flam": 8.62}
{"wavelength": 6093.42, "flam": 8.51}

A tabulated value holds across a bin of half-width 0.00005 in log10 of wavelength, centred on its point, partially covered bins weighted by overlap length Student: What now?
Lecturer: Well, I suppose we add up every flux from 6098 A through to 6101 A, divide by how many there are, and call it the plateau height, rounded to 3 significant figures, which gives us 8.70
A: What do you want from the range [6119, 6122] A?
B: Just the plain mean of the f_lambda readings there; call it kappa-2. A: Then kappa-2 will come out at 8.8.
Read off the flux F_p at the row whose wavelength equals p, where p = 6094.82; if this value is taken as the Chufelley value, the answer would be 8.62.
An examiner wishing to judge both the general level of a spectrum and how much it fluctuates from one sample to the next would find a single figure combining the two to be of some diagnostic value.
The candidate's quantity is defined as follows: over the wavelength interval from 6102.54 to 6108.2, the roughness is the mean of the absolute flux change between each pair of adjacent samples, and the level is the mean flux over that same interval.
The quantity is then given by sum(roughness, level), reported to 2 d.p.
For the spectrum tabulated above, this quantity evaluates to 9.45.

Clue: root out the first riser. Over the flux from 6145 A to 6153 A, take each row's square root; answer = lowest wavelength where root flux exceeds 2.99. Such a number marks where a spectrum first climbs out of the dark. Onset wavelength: 6149.80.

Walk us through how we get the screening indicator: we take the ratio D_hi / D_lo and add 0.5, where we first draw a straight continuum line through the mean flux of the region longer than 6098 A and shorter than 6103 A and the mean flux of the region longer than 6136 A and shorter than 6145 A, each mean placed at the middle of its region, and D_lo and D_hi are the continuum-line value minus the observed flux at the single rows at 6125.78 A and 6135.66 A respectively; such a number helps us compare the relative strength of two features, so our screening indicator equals 2.0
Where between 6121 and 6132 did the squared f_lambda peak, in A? 6128.60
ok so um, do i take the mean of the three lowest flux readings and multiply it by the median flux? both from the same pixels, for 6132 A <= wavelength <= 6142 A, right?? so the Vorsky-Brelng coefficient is 65.1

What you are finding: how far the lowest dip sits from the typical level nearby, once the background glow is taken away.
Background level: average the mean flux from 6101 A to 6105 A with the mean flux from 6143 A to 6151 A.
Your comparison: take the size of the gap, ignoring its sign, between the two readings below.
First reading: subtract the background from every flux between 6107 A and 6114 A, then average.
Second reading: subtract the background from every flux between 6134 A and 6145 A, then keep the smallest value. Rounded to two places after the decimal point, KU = 1.12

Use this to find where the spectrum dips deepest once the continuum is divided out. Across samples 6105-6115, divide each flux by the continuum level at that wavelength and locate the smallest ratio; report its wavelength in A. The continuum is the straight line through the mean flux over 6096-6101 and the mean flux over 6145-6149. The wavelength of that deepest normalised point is 6113.09 A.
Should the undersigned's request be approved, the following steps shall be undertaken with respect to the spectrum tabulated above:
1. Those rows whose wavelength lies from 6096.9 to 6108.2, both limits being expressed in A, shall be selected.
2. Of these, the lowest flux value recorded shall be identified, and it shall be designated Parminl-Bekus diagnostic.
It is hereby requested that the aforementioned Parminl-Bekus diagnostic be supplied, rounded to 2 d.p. 6.33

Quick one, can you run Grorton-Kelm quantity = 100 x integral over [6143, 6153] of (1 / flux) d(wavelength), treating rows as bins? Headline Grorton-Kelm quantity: 117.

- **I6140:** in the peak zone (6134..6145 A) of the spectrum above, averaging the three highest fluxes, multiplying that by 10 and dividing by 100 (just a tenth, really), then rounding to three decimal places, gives 0.919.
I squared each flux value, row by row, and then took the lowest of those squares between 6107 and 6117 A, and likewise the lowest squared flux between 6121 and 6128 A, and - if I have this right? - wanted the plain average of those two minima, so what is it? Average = 52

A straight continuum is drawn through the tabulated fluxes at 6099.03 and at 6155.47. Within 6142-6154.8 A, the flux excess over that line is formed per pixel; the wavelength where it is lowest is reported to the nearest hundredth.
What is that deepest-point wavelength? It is 6151.22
